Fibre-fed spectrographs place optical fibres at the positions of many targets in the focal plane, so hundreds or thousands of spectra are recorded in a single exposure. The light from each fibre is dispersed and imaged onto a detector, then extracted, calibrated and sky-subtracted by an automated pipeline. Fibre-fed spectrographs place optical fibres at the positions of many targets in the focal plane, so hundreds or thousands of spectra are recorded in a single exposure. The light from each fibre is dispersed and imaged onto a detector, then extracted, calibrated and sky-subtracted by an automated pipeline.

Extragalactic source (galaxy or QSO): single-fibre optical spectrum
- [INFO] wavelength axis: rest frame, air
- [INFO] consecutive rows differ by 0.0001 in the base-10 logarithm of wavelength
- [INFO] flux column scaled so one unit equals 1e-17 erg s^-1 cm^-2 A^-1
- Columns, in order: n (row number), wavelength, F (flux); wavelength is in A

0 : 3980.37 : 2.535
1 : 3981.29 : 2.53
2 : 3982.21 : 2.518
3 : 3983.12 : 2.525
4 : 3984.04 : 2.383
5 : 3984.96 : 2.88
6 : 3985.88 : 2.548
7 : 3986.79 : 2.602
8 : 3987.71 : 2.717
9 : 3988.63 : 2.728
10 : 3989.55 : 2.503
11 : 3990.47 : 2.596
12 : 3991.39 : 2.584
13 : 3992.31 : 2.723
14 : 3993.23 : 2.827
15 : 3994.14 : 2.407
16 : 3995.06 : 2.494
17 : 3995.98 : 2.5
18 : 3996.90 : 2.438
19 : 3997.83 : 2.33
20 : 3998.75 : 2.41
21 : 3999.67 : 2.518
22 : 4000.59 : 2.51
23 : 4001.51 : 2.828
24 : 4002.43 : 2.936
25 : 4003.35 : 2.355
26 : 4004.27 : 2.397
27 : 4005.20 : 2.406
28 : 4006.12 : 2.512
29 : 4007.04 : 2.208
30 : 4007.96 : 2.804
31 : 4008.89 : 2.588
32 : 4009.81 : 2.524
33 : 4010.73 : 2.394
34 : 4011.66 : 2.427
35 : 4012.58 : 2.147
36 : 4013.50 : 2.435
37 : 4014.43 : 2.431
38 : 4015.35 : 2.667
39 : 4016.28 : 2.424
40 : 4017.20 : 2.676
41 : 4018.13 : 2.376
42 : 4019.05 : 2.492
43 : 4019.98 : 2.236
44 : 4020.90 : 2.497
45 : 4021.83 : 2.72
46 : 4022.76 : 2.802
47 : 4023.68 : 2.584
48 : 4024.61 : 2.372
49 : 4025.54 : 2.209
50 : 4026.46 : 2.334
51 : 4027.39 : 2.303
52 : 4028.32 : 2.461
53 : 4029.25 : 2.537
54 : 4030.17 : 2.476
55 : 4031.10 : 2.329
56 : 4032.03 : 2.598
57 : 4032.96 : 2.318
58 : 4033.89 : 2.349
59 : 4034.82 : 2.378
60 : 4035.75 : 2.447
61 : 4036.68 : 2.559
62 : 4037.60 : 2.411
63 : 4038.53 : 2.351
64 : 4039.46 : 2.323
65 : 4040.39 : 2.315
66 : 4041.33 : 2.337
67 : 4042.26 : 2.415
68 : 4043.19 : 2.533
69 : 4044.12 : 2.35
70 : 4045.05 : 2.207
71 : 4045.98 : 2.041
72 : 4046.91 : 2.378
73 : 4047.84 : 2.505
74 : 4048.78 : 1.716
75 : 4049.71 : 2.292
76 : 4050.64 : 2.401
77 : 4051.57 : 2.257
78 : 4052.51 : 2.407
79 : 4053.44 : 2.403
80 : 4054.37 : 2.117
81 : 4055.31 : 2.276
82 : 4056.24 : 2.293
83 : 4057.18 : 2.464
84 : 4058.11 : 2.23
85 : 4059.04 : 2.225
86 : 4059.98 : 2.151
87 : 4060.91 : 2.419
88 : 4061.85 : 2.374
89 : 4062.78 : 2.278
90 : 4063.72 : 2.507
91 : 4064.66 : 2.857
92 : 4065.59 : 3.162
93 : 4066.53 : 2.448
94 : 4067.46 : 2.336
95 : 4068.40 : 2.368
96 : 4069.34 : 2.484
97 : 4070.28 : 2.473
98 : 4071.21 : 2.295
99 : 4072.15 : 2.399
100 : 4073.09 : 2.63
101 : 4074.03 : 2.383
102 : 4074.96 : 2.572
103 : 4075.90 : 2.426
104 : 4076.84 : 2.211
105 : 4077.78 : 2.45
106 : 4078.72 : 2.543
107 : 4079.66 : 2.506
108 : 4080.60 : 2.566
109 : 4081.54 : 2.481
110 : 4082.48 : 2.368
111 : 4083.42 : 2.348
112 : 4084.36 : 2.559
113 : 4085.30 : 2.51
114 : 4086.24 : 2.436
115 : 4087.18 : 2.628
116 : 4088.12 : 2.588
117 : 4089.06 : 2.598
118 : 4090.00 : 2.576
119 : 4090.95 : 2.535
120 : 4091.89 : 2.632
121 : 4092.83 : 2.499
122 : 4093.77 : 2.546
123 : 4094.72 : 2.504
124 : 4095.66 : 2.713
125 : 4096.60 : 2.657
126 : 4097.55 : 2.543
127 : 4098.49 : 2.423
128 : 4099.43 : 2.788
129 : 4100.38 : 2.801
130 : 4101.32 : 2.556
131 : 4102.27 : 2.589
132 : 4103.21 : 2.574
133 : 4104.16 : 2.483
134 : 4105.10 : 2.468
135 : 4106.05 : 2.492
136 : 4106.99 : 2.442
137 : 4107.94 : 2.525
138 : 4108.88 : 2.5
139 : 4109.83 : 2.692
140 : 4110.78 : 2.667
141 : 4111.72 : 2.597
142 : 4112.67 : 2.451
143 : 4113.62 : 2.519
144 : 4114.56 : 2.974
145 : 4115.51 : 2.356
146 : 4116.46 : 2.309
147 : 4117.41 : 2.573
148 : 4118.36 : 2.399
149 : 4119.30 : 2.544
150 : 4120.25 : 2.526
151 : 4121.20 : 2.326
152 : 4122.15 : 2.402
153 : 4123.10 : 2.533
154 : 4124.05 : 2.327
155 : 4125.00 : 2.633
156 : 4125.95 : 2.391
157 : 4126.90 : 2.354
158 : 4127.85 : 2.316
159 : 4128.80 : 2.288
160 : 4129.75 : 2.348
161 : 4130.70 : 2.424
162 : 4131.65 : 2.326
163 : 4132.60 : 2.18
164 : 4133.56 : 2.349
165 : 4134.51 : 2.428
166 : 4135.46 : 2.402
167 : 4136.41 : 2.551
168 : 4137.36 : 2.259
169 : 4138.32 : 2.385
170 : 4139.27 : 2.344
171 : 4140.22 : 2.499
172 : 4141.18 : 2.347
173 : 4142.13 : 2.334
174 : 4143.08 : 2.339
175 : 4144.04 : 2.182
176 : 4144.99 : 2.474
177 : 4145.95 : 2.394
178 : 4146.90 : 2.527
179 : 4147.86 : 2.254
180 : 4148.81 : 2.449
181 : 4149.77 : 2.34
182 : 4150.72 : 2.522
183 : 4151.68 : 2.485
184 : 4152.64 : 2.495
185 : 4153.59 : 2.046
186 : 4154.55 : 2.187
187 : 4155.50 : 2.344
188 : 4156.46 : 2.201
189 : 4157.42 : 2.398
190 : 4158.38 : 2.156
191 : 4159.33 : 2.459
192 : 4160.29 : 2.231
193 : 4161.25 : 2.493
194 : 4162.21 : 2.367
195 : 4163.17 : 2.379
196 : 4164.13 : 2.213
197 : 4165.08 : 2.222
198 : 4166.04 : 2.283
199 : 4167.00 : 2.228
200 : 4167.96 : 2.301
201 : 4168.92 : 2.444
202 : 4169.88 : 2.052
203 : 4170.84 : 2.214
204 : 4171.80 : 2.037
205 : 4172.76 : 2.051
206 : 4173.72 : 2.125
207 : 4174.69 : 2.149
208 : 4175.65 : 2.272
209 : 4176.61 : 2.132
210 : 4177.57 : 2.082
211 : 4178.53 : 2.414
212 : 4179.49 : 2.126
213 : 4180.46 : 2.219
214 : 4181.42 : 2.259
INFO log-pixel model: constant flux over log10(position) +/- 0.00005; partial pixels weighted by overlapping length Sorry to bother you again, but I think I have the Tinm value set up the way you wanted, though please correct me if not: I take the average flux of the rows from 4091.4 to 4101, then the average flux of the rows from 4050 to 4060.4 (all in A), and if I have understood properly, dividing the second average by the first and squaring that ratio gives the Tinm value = 0.77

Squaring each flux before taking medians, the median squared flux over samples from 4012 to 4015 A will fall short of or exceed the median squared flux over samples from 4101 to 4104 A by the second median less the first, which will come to 0.7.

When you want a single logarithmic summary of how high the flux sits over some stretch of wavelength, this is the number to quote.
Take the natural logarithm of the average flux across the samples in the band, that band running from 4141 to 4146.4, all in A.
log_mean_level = 0.85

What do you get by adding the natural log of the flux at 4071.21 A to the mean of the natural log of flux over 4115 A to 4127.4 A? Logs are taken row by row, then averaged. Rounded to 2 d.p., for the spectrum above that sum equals 1.72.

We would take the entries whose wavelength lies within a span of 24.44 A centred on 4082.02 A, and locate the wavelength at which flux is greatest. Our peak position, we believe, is 4091.89 A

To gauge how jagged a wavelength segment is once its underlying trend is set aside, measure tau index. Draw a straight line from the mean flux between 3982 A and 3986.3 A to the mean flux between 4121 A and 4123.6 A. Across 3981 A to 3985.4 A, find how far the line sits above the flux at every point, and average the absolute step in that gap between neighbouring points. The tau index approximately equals 0.16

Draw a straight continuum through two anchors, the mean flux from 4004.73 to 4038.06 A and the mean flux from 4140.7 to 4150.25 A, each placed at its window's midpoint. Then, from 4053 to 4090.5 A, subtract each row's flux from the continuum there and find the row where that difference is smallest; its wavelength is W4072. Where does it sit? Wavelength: 4065.59 A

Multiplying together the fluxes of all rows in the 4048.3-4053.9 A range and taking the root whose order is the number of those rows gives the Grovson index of 2.23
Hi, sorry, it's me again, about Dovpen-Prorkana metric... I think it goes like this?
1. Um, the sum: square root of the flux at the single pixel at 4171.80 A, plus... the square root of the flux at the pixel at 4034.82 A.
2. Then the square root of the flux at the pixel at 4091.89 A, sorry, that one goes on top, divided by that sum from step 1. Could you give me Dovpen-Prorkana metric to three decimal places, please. 0.546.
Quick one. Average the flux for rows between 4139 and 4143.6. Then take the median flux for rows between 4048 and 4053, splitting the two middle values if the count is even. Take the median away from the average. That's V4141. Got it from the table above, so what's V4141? 0.08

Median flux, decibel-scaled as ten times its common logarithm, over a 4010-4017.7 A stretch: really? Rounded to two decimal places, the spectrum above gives 3.85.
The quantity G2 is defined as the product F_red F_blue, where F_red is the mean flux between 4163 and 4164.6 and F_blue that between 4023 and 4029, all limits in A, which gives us 5.46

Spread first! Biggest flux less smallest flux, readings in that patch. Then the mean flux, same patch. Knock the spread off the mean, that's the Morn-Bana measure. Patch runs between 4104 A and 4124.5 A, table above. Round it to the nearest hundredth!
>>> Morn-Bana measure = 1.84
